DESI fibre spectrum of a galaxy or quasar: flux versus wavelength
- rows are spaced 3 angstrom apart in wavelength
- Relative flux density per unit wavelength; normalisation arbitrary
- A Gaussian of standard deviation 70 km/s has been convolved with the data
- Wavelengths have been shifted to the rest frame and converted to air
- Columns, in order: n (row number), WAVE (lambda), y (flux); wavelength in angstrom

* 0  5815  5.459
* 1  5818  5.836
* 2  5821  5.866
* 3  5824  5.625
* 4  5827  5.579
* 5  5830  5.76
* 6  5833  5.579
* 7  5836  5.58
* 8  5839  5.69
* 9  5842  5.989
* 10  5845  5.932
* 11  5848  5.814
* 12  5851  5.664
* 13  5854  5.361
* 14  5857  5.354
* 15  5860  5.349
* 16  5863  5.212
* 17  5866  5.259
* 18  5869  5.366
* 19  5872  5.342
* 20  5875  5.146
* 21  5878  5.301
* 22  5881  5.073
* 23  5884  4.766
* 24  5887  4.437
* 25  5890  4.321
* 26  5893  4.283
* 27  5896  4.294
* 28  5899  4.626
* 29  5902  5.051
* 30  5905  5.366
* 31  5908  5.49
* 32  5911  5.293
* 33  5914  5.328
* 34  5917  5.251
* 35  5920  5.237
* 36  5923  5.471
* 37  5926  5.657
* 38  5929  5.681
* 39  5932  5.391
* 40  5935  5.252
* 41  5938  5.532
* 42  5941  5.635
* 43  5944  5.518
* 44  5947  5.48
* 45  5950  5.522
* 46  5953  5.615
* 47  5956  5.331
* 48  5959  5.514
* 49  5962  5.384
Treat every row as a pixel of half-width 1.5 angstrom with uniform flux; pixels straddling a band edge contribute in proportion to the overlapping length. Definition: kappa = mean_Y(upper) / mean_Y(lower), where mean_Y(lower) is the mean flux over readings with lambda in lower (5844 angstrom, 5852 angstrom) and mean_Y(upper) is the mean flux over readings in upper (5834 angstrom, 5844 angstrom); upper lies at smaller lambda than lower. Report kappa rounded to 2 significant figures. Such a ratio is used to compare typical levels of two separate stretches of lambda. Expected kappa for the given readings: 0.99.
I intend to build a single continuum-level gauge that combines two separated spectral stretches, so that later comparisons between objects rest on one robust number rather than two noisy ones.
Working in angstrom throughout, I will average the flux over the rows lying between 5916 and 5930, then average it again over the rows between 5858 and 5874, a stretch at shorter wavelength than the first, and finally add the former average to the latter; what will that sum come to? 10.8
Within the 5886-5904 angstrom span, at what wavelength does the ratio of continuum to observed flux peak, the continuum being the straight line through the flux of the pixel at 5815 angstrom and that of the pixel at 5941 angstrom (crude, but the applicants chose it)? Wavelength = 5893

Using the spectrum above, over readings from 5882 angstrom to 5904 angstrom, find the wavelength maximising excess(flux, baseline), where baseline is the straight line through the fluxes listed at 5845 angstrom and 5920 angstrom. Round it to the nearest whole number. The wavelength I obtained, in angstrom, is 5902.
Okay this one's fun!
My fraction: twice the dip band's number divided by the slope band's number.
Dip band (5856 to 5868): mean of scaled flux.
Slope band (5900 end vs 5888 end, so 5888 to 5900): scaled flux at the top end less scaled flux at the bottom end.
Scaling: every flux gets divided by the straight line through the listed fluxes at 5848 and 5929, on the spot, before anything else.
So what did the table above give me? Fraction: 33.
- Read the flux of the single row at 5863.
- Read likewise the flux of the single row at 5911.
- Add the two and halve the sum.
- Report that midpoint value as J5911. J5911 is 5.25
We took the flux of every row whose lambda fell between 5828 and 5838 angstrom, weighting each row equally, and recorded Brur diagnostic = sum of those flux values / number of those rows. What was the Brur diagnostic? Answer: 5.64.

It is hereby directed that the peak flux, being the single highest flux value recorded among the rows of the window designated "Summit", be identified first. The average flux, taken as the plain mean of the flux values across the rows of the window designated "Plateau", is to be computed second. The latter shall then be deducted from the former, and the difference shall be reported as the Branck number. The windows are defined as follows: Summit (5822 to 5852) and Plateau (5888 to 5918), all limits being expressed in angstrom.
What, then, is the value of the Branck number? 1.1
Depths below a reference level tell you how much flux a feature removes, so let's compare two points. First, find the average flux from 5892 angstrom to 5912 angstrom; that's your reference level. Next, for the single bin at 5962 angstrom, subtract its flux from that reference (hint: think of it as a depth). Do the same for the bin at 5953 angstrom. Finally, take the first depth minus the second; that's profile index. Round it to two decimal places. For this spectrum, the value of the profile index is 0.23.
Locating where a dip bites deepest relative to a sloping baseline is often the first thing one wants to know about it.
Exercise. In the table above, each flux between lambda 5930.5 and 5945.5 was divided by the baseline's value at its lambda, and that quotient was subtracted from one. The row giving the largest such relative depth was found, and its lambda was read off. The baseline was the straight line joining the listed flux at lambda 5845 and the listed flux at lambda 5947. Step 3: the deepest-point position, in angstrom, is 5935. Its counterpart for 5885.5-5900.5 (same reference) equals 5893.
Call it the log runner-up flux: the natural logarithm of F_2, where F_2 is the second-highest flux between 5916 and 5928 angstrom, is 1.70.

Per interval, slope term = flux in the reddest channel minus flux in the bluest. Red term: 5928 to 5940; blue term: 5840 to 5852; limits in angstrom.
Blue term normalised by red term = 2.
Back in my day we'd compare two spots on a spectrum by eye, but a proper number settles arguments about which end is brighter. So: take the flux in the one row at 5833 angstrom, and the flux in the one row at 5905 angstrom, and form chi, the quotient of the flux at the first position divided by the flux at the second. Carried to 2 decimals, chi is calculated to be 1.04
